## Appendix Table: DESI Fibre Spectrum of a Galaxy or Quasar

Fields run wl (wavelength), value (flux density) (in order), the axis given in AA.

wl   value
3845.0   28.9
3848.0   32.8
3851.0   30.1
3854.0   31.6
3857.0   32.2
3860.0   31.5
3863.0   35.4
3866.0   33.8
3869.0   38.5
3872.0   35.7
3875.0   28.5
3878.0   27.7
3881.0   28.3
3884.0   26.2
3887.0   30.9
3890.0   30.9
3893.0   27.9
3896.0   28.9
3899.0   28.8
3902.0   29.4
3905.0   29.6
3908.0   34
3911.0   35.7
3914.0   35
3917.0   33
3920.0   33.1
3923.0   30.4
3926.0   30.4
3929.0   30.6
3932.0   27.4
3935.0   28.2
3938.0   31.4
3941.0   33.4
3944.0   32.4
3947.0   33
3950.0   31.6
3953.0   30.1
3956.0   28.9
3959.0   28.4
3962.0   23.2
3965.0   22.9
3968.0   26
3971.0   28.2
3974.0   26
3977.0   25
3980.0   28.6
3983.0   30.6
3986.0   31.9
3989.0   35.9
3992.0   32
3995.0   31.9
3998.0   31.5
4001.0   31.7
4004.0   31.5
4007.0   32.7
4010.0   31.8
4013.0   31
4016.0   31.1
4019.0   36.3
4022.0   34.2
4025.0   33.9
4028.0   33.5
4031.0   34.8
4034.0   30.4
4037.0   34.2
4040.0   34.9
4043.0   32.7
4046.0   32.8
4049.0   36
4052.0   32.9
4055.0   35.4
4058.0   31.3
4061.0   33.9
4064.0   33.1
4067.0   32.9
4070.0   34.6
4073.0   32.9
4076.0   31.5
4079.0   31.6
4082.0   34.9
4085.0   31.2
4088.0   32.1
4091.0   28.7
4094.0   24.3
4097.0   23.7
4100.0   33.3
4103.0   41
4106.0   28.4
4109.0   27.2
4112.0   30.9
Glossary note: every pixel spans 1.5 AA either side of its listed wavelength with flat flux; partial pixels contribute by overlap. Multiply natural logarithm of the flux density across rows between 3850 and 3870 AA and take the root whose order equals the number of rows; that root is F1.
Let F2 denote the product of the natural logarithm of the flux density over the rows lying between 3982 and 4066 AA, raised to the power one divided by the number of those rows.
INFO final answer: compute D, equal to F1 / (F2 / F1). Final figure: 3.51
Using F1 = 3.50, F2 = 3.49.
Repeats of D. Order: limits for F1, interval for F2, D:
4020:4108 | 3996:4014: 3.50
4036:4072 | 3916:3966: 3.65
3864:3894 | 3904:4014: 3.43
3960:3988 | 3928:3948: 3.15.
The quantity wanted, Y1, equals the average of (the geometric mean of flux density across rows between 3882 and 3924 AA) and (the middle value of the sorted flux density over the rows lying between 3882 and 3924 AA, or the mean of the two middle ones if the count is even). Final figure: 30.8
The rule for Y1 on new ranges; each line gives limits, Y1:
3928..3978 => 28.4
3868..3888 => 29.5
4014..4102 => 32.6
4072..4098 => 30.7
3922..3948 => 30.7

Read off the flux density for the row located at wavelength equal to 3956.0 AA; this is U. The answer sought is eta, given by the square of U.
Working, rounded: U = 28.9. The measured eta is 835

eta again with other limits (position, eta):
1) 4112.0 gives 955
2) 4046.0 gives 1076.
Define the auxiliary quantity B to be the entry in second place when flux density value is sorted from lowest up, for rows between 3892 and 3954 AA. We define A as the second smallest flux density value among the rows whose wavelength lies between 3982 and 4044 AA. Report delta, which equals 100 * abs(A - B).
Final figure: 270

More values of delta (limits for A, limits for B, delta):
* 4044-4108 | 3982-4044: 630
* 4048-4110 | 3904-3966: 110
